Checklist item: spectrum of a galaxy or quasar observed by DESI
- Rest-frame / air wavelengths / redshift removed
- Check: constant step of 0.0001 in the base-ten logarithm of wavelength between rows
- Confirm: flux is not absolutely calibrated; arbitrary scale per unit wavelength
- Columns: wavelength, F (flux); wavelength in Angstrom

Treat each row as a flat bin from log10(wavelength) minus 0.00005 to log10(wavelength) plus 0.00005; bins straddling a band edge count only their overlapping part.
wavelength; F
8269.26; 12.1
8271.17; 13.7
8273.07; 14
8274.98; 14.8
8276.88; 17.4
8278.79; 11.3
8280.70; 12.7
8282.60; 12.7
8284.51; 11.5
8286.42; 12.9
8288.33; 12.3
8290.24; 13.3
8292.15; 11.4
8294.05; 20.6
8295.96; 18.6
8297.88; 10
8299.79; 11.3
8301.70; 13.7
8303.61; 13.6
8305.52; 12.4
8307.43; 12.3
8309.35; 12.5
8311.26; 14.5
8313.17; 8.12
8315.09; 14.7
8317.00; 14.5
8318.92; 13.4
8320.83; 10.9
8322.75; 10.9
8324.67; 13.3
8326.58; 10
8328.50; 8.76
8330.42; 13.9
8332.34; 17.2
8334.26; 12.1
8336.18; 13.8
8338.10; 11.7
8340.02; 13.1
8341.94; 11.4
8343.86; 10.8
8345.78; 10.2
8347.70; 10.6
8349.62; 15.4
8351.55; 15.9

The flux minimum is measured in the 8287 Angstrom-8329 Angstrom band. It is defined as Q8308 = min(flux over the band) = 8.12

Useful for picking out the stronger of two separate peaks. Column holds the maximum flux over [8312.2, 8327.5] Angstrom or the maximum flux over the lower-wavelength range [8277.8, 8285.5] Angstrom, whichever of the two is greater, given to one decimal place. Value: 14.7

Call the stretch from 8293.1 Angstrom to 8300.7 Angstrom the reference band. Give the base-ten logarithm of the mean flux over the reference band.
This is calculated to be 1.18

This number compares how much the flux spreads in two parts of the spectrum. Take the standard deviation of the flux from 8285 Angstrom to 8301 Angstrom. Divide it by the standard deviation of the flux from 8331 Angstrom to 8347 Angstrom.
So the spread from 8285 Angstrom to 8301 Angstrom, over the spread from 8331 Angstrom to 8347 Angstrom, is 1.70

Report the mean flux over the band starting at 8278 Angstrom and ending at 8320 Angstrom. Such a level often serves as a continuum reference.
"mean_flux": 13.1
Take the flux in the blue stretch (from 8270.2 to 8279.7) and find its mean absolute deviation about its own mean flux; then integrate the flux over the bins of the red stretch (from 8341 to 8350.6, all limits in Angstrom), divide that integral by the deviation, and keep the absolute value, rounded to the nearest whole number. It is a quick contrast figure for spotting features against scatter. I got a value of 75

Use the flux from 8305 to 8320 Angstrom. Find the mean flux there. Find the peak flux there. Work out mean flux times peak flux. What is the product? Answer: 188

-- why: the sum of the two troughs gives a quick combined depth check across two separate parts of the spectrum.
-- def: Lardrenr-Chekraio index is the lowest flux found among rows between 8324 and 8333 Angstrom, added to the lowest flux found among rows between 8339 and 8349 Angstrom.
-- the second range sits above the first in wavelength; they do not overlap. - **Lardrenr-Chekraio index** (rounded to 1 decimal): 19.0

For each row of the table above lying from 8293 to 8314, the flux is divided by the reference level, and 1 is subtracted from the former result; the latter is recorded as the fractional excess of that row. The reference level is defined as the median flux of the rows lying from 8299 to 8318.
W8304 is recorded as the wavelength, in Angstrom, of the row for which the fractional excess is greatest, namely 8294.05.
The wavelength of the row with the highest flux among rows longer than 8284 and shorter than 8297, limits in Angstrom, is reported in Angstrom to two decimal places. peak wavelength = 8294.05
